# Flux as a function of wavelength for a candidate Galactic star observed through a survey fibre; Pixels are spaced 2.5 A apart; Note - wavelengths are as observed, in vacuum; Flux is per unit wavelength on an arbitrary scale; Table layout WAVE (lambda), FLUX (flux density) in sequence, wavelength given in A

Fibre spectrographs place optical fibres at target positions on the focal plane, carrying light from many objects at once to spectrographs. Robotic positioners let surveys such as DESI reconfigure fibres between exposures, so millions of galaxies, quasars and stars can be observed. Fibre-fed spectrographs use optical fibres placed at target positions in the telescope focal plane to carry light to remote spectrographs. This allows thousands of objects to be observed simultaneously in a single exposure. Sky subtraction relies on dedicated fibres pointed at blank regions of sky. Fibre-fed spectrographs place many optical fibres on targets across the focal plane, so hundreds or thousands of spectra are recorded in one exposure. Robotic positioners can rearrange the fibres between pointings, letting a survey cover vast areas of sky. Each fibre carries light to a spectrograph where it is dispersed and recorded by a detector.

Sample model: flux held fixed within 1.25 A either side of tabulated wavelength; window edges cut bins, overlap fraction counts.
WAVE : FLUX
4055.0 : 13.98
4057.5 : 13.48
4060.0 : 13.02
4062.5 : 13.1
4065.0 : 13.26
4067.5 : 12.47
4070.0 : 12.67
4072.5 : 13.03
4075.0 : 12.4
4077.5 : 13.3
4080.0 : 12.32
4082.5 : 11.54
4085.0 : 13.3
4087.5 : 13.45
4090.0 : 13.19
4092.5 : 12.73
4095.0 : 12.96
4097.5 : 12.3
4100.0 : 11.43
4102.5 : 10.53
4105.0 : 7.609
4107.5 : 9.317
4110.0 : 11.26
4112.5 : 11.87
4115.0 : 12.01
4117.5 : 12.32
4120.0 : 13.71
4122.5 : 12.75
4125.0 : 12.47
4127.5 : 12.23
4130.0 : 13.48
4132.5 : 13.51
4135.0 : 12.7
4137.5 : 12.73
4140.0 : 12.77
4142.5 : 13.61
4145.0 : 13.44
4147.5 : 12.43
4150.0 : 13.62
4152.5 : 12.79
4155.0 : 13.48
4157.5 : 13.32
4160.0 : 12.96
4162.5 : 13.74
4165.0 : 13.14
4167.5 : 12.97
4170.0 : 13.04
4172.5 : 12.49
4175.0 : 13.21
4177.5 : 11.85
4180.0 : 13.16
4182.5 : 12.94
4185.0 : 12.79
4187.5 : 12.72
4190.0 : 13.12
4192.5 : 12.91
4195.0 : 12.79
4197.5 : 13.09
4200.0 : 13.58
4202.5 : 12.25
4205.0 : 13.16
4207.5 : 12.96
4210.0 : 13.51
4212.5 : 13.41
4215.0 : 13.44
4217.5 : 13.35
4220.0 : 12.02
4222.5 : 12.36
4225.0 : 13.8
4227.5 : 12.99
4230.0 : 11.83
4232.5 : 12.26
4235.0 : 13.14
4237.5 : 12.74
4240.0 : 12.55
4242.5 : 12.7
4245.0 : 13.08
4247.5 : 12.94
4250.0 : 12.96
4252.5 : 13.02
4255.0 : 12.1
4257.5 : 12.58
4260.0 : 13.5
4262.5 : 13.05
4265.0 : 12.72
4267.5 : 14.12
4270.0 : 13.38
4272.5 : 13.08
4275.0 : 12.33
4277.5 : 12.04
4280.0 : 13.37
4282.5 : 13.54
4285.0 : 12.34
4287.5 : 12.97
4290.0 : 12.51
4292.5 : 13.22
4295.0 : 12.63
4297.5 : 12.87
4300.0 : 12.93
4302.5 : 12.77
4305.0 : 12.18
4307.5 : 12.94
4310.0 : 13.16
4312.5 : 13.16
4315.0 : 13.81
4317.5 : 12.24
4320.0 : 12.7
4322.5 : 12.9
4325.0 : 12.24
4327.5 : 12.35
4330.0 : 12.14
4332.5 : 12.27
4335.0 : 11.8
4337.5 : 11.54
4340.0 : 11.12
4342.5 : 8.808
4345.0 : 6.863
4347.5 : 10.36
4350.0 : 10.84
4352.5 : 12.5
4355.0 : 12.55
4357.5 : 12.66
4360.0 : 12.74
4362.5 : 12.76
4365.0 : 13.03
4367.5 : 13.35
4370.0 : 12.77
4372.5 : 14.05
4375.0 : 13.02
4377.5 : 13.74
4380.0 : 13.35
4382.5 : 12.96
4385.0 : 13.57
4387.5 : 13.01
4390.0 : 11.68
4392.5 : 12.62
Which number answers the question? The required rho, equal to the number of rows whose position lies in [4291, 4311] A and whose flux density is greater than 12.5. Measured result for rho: 7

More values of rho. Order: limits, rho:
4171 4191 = 6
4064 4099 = 9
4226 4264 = 12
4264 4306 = 13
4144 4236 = 29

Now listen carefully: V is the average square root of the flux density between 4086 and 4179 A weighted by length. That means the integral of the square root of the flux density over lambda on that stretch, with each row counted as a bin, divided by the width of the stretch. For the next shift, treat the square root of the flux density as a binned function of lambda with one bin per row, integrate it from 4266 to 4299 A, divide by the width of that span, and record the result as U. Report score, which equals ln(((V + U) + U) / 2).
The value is 1.68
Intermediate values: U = 3.598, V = 3.53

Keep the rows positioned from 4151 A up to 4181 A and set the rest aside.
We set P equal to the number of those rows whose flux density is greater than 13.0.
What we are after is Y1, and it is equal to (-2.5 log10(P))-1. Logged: -3.1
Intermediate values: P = 7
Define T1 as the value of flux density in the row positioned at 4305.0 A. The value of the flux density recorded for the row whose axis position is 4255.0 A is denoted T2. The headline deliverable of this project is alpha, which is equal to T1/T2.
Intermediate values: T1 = 12.18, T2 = 12.1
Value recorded 1.01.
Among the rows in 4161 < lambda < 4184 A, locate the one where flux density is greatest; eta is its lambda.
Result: 4162.5 A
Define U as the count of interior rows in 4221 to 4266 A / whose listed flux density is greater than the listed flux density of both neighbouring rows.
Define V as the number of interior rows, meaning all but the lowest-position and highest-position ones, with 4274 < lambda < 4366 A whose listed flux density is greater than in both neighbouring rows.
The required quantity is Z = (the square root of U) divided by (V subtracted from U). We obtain -0.75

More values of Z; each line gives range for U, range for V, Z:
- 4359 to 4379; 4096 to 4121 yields 0.71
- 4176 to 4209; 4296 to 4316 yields 0.67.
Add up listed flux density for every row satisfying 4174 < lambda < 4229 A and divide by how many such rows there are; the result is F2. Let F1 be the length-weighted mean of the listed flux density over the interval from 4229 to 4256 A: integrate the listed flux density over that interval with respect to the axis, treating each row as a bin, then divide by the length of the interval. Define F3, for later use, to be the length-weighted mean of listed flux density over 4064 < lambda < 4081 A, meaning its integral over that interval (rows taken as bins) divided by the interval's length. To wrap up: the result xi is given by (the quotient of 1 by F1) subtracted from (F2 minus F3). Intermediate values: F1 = 12.7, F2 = 13.0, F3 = 12.8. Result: 0.12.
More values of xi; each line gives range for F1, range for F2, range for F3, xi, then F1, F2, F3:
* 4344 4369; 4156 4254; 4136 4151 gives -0.24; 11.8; 12.9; 13.1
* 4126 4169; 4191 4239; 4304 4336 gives 0.23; 13.1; 12.9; 12.6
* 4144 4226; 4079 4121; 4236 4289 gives -1.11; 13.0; 11.9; 12.9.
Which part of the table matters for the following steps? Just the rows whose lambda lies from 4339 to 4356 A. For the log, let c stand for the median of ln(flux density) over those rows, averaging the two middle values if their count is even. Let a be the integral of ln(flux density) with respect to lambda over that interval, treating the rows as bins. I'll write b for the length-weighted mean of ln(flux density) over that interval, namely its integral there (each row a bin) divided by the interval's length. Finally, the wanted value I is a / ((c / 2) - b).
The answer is -34.9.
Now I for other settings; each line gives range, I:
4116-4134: -35.8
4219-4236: -33.7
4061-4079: -36.2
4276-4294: -36.1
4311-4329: -35.9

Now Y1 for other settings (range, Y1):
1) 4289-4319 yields -2.5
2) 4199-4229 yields -3.1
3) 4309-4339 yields -2.2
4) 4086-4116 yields -1.8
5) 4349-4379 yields -2.7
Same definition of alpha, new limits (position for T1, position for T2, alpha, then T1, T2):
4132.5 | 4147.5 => 1.09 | 13.51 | 12.43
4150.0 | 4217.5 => 1.02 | 13.62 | 13.35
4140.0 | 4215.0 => 0.95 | 12.77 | 13.44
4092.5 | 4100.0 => 1.11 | 12.73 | 11.43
